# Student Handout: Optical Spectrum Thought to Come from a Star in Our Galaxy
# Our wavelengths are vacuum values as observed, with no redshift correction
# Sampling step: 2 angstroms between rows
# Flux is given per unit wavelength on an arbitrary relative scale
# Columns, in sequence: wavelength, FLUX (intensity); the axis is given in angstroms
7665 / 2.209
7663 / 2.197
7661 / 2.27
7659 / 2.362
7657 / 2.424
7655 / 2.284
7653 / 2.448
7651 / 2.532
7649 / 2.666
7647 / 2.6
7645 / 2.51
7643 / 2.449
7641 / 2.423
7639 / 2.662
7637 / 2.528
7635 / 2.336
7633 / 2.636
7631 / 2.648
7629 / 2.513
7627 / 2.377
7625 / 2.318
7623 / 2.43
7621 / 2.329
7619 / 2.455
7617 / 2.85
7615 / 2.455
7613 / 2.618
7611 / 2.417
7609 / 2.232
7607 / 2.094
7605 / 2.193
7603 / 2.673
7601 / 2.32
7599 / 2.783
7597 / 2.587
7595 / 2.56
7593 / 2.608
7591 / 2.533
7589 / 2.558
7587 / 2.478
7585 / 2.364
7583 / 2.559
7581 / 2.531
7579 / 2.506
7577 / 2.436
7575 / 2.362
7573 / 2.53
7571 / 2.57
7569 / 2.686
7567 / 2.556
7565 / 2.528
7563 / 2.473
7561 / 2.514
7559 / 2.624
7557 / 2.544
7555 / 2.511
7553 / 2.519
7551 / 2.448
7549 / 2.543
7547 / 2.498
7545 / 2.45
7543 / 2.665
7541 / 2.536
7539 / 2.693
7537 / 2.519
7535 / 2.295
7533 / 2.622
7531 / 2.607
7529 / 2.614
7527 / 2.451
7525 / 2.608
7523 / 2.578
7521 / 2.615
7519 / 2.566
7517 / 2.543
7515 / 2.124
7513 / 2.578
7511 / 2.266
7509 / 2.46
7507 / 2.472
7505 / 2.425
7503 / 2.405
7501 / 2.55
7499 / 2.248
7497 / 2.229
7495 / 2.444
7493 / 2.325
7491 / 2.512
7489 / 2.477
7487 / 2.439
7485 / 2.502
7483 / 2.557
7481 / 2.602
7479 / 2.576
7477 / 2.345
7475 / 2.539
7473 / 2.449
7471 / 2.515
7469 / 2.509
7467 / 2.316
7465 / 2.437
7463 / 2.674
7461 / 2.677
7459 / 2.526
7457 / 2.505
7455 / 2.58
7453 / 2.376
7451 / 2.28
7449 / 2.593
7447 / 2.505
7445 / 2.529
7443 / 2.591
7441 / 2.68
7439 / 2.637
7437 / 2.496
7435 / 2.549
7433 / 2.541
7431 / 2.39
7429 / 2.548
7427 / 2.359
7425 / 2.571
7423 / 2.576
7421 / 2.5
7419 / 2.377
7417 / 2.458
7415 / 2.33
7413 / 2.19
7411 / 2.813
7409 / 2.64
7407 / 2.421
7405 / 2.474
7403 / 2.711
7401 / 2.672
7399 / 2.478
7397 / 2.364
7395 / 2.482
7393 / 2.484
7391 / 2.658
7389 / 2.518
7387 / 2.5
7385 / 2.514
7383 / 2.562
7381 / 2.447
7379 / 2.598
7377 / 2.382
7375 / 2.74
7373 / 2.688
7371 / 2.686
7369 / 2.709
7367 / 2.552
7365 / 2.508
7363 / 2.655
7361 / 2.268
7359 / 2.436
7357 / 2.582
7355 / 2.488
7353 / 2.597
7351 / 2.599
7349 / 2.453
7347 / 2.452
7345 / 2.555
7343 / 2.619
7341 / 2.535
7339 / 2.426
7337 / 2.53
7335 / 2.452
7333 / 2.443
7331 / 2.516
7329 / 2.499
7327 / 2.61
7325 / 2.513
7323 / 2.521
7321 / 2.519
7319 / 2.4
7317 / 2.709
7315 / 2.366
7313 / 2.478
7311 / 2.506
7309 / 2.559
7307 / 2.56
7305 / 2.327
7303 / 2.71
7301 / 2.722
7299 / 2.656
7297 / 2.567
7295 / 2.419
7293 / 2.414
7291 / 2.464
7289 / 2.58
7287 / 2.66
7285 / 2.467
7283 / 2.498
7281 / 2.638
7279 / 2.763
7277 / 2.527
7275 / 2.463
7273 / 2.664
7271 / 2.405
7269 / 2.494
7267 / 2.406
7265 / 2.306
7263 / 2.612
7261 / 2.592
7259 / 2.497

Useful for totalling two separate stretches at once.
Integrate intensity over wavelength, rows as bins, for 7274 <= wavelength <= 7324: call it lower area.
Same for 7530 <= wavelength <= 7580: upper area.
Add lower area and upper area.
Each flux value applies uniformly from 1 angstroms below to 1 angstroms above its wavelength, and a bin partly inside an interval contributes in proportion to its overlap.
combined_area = 253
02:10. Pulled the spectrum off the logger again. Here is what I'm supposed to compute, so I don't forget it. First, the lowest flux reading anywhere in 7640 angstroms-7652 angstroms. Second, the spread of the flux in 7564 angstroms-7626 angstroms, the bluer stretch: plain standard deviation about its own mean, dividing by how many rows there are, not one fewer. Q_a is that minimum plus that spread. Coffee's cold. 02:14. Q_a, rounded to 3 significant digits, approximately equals 2.58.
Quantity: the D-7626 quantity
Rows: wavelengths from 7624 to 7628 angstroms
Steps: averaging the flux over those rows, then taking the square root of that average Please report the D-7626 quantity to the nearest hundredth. 1.53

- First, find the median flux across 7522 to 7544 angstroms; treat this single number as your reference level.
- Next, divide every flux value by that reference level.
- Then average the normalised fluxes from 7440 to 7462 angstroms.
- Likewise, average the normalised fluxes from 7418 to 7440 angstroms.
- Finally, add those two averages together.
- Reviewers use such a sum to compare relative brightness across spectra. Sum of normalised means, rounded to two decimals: 1.93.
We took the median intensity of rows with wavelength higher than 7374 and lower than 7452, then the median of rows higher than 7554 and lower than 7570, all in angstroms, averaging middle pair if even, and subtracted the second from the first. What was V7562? -0.022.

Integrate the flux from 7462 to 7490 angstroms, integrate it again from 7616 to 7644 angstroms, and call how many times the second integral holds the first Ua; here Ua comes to 1.00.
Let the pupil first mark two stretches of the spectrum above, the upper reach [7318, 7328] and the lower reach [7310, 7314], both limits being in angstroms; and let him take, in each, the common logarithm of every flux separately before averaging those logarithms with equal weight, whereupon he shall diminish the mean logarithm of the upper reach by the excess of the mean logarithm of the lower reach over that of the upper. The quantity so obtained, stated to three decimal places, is 0.403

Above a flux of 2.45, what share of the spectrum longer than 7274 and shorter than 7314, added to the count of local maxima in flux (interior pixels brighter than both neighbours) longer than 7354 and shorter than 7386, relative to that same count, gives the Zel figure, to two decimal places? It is 1.14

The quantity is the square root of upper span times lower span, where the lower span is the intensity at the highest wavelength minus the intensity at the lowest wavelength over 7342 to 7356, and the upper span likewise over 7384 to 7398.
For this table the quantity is 0.14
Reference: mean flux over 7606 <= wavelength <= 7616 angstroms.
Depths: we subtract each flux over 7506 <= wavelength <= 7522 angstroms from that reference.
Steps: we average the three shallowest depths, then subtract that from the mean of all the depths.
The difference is 0.13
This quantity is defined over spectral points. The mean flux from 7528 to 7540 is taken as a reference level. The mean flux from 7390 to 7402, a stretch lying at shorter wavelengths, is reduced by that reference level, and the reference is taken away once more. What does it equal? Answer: -2.59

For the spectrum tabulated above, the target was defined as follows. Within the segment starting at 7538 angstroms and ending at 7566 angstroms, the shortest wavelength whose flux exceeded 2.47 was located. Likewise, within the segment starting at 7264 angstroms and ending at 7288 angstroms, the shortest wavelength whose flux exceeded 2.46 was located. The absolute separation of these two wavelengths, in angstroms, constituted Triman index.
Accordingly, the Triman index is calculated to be 270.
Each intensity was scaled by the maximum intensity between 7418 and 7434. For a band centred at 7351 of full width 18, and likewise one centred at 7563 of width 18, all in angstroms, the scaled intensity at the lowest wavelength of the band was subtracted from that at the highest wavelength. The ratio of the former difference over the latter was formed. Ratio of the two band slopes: -3.1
